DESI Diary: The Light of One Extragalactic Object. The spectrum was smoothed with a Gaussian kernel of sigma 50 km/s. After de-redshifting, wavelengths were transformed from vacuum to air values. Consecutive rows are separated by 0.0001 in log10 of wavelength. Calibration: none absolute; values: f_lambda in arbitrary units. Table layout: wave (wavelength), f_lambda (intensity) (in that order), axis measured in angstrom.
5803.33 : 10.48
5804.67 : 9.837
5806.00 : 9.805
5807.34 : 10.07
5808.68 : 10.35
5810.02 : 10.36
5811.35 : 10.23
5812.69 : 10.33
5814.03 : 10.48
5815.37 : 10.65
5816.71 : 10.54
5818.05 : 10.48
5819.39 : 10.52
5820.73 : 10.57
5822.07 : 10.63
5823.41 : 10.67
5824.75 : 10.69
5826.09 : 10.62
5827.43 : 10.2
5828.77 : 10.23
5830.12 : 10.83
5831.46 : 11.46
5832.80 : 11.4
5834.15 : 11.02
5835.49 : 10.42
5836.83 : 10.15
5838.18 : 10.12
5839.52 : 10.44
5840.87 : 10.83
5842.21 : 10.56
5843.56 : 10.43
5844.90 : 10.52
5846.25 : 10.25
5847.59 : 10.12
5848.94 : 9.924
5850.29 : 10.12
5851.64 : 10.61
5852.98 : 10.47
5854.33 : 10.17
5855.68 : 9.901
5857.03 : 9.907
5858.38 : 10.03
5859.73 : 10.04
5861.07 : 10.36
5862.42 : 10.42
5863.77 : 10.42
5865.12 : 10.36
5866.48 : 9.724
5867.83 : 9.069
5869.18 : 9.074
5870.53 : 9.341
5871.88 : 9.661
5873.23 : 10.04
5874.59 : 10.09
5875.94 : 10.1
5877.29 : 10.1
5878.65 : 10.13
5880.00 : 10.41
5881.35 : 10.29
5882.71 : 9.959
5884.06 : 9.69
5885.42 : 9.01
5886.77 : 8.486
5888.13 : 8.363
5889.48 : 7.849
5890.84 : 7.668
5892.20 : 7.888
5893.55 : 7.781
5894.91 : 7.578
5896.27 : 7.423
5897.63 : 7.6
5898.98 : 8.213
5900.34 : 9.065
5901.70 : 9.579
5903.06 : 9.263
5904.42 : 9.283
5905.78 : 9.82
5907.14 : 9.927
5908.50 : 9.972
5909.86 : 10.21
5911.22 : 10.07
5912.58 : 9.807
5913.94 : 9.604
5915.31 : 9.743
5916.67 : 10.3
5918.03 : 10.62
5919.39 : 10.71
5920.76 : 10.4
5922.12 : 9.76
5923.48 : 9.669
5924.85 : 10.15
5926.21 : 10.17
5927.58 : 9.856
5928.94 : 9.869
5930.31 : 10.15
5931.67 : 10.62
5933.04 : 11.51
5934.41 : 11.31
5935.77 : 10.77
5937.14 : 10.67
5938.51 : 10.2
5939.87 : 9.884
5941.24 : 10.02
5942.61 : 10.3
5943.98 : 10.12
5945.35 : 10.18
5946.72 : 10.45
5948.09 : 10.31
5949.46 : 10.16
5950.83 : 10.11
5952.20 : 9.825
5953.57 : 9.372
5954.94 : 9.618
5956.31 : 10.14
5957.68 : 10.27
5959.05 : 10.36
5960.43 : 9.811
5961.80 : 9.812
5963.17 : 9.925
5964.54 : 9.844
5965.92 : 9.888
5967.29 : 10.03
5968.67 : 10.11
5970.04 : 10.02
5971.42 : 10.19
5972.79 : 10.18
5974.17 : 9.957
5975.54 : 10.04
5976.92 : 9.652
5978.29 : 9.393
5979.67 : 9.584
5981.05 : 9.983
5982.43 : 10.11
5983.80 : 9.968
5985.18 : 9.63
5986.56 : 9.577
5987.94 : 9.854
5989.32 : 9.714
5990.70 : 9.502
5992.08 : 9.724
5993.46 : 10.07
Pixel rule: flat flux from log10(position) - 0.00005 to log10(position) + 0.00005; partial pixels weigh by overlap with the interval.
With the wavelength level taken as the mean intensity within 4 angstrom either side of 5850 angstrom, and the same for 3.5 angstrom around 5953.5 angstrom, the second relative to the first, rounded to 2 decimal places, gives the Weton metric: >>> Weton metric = 0.96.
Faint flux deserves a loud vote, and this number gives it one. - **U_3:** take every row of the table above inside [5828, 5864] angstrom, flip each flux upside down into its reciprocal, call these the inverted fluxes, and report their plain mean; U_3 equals 0.096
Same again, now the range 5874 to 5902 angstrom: 0.114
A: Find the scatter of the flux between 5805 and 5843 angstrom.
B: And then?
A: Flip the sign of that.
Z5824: -0.36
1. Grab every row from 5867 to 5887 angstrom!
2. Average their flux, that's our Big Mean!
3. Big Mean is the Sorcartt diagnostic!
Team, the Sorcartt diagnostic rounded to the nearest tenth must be 9.7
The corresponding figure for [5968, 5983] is 9.9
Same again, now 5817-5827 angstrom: 10.6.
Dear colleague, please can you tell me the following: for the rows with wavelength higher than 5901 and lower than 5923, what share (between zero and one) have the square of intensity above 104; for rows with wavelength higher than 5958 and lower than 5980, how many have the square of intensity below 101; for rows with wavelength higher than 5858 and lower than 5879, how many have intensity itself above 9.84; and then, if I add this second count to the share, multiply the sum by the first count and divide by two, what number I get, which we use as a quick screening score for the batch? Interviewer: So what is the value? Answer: 68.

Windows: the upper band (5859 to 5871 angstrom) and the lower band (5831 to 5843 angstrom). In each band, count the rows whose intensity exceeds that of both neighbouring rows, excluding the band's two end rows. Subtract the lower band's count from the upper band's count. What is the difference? -1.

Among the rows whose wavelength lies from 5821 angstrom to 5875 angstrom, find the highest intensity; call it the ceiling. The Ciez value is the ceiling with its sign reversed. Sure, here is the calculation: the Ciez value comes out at -11.5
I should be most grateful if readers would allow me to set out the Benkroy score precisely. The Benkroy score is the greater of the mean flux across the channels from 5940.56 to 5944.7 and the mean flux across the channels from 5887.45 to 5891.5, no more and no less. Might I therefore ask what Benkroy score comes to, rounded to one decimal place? 10.1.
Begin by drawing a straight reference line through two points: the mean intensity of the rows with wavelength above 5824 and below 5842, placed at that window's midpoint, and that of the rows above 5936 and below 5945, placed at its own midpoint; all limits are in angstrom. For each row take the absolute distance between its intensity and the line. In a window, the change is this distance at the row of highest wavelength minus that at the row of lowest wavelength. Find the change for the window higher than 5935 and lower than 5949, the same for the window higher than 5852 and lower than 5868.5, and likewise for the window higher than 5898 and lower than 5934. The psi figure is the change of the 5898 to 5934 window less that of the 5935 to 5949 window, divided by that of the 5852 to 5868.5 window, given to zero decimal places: 0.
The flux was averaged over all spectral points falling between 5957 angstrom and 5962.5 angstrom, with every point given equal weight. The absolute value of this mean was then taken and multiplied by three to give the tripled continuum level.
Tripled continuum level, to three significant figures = 30.2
